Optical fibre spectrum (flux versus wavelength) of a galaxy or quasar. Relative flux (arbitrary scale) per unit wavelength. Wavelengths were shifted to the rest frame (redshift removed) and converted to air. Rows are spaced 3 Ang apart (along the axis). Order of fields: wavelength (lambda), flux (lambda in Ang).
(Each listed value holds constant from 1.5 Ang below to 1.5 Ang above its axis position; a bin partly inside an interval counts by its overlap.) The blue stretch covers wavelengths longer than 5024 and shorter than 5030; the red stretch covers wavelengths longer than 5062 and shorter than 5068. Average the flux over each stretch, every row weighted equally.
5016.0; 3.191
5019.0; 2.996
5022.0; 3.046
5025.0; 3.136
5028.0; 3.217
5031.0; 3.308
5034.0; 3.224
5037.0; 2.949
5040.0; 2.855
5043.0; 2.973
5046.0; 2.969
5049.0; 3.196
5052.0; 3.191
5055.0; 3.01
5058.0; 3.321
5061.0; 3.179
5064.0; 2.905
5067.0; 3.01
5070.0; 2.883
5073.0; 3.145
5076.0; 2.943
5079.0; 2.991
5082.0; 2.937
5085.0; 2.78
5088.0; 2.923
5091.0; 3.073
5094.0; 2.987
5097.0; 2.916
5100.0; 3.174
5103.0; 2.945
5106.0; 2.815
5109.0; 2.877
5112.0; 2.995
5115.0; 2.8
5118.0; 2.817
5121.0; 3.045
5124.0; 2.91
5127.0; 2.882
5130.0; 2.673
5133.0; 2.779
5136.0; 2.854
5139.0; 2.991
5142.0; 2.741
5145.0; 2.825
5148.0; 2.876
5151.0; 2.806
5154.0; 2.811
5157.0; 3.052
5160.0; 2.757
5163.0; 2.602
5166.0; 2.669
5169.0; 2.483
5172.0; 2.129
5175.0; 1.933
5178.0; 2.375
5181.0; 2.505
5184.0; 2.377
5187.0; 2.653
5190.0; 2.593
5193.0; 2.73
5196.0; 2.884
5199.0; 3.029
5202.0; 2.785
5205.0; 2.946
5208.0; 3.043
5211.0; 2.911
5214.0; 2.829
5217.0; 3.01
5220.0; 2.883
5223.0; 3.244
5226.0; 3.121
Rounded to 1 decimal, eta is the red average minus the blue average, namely -0.2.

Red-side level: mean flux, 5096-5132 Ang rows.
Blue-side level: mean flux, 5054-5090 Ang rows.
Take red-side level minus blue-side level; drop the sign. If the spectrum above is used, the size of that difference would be 0.10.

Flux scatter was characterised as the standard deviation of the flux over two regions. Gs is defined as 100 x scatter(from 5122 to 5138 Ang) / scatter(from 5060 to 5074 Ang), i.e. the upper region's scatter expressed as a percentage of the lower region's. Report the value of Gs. 71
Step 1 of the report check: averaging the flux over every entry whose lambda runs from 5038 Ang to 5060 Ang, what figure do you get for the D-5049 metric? 3.07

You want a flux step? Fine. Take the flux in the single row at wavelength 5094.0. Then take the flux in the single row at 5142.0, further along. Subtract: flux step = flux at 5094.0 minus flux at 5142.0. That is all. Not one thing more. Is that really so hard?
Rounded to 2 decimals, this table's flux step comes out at 0.25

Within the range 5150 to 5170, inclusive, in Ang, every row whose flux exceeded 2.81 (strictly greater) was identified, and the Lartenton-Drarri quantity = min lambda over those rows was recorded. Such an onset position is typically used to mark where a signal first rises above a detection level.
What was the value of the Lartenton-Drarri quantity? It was 5154.0 Ang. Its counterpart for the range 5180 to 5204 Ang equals 5196.0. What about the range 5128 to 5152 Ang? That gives 5136.0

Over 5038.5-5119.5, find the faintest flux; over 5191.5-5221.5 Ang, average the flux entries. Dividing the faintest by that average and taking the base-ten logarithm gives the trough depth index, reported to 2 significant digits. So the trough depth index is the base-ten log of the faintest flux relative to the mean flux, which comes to -0.019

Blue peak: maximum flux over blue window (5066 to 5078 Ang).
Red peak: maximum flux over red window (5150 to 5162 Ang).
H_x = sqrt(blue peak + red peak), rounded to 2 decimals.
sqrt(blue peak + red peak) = 2.49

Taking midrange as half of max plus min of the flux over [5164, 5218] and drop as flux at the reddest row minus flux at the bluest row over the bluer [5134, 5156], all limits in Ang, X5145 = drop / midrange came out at -0.02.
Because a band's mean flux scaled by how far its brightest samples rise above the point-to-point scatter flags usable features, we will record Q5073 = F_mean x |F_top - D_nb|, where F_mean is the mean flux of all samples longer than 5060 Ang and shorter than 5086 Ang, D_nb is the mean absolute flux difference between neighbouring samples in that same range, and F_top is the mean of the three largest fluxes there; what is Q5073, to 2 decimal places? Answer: 8.80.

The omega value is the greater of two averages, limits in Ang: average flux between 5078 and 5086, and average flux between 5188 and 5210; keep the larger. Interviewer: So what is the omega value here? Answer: 2.90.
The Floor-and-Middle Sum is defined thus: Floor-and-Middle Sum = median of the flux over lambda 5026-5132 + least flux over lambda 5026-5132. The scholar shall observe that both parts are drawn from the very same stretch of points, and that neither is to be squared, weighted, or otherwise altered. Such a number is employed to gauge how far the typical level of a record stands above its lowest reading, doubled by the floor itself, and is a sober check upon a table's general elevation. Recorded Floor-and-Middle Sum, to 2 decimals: 5.64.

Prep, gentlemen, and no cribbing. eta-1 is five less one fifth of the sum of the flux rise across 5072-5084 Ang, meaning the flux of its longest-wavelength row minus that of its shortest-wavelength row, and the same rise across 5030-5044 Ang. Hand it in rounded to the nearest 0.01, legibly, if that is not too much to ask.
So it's 5.11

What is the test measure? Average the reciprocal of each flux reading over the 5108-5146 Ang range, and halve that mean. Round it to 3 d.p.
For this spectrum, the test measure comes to 0.175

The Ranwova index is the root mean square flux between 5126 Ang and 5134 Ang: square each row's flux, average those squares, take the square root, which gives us 2.78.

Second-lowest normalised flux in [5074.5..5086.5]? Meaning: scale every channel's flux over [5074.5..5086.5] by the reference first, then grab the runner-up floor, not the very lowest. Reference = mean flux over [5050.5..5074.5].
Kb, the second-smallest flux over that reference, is 0.953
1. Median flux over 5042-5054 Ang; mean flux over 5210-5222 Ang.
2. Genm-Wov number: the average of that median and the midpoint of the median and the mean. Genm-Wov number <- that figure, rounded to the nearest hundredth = 3.04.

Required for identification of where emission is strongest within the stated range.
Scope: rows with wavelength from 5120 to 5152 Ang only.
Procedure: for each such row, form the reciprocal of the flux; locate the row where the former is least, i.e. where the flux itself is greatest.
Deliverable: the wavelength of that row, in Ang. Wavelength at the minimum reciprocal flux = 5121.0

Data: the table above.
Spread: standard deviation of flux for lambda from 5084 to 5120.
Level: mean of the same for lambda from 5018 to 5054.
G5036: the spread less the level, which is -2.97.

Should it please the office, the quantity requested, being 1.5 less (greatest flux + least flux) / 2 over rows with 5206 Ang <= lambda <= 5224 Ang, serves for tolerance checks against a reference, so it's -1.54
